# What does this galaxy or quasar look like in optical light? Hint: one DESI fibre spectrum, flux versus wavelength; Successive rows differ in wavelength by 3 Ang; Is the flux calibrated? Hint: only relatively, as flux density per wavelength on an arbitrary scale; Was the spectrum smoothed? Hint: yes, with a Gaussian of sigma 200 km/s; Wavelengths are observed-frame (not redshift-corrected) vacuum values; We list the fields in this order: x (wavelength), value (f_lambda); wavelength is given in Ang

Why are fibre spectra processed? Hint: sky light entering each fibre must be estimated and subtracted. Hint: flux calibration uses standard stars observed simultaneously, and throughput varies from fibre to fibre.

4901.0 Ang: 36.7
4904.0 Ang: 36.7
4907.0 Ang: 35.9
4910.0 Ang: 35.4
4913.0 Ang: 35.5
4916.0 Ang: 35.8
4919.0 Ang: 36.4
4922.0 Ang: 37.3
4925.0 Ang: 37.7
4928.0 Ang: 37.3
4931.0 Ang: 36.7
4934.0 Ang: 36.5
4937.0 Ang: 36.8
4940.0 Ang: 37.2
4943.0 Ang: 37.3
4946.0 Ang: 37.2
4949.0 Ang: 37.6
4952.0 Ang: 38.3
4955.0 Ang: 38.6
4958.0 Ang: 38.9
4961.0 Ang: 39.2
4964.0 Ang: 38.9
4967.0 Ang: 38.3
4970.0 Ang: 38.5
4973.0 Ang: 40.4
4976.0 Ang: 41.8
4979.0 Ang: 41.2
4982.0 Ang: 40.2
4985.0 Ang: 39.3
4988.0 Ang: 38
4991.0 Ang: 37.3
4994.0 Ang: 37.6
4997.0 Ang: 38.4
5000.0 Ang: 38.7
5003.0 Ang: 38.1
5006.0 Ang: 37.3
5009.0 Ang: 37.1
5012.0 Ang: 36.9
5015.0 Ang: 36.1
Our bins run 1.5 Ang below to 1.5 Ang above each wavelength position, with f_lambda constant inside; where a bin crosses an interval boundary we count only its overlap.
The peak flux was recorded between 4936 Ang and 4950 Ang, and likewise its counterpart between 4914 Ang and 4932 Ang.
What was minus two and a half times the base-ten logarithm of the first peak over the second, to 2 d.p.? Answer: 0.00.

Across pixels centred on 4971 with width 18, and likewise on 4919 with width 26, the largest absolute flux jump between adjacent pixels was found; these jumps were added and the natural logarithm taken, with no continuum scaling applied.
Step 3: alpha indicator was 1.0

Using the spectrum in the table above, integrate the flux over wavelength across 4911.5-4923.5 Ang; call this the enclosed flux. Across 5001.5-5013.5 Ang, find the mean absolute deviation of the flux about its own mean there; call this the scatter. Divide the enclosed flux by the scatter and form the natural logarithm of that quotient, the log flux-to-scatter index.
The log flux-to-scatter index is 7.06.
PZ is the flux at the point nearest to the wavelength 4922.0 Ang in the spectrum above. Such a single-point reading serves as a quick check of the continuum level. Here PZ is 37.3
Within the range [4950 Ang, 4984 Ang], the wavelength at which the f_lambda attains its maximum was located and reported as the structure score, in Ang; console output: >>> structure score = 4976.0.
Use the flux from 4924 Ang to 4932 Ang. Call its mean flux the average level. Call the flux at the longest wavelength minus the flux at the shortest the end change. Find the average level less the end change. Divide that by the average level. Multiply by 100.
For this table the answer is 103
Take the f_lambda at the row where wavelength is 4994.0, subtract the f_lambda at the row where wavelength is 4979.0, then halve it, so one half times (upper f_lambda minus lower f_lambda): -1.8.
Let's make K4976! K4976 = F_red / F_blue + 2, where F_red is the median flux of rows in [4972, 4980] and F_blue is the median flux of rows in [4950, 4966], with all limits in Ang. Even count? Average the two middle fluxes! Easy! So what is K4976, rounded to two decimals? 3.06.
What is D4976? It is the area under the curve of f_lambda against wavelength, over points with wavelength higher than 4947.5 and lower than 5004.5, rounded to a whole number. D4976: 2218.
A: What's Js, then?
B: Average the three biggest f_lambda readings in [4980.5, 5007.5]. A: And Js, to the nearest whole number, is 39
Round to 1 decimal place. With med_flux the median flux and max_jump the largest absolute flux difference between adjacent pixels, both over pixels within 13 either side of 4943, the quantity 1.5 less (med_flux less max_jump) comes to -35.0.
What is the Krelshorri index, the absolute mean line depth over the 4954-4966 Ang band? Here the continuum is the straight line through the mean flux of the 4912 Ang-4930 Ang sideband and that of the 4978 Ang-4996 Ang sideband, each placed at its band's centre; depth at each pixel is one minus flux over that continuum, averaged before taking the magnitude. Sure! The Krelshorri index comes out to 0.024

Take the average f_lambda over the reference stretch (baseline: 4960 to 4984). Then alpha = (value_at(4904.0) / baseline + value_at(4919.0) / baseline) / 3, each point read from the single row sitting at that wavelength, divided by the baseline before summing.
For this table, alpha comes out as 0.612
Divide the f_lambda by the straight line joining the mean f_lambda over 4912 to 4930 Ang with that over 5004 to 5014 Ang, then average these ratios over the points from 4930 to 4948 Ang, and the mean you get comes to 1.01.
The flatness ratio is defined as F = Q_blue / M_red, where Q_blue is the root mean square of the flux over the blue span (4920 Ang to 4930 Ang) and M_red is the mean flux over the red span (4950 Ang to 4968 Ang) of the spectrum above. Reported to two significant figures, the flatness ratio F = 0.97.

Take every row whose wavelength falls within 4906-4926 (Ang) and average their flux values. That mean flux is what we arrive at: 36.3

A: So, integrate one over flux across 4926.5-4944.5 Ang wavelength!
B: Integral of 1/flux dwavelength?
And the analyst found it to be 0.487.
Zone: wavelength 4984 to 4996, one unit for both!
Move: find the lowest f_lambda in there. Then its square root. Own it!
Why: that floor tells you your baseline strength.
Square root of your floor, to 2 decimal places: 6.11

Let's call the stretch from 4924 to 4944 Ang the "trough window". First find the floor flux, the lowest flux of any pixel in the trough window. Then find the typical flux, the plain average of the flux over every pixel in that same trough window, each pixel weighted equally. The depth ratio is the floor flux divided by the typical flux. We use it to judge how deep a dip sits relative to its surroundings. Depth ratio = 0.985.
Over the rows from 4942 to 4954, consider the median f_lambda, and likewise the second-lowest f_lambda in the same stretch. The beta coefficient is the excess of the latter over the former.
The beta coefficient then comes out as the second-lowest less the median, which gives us -0.15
